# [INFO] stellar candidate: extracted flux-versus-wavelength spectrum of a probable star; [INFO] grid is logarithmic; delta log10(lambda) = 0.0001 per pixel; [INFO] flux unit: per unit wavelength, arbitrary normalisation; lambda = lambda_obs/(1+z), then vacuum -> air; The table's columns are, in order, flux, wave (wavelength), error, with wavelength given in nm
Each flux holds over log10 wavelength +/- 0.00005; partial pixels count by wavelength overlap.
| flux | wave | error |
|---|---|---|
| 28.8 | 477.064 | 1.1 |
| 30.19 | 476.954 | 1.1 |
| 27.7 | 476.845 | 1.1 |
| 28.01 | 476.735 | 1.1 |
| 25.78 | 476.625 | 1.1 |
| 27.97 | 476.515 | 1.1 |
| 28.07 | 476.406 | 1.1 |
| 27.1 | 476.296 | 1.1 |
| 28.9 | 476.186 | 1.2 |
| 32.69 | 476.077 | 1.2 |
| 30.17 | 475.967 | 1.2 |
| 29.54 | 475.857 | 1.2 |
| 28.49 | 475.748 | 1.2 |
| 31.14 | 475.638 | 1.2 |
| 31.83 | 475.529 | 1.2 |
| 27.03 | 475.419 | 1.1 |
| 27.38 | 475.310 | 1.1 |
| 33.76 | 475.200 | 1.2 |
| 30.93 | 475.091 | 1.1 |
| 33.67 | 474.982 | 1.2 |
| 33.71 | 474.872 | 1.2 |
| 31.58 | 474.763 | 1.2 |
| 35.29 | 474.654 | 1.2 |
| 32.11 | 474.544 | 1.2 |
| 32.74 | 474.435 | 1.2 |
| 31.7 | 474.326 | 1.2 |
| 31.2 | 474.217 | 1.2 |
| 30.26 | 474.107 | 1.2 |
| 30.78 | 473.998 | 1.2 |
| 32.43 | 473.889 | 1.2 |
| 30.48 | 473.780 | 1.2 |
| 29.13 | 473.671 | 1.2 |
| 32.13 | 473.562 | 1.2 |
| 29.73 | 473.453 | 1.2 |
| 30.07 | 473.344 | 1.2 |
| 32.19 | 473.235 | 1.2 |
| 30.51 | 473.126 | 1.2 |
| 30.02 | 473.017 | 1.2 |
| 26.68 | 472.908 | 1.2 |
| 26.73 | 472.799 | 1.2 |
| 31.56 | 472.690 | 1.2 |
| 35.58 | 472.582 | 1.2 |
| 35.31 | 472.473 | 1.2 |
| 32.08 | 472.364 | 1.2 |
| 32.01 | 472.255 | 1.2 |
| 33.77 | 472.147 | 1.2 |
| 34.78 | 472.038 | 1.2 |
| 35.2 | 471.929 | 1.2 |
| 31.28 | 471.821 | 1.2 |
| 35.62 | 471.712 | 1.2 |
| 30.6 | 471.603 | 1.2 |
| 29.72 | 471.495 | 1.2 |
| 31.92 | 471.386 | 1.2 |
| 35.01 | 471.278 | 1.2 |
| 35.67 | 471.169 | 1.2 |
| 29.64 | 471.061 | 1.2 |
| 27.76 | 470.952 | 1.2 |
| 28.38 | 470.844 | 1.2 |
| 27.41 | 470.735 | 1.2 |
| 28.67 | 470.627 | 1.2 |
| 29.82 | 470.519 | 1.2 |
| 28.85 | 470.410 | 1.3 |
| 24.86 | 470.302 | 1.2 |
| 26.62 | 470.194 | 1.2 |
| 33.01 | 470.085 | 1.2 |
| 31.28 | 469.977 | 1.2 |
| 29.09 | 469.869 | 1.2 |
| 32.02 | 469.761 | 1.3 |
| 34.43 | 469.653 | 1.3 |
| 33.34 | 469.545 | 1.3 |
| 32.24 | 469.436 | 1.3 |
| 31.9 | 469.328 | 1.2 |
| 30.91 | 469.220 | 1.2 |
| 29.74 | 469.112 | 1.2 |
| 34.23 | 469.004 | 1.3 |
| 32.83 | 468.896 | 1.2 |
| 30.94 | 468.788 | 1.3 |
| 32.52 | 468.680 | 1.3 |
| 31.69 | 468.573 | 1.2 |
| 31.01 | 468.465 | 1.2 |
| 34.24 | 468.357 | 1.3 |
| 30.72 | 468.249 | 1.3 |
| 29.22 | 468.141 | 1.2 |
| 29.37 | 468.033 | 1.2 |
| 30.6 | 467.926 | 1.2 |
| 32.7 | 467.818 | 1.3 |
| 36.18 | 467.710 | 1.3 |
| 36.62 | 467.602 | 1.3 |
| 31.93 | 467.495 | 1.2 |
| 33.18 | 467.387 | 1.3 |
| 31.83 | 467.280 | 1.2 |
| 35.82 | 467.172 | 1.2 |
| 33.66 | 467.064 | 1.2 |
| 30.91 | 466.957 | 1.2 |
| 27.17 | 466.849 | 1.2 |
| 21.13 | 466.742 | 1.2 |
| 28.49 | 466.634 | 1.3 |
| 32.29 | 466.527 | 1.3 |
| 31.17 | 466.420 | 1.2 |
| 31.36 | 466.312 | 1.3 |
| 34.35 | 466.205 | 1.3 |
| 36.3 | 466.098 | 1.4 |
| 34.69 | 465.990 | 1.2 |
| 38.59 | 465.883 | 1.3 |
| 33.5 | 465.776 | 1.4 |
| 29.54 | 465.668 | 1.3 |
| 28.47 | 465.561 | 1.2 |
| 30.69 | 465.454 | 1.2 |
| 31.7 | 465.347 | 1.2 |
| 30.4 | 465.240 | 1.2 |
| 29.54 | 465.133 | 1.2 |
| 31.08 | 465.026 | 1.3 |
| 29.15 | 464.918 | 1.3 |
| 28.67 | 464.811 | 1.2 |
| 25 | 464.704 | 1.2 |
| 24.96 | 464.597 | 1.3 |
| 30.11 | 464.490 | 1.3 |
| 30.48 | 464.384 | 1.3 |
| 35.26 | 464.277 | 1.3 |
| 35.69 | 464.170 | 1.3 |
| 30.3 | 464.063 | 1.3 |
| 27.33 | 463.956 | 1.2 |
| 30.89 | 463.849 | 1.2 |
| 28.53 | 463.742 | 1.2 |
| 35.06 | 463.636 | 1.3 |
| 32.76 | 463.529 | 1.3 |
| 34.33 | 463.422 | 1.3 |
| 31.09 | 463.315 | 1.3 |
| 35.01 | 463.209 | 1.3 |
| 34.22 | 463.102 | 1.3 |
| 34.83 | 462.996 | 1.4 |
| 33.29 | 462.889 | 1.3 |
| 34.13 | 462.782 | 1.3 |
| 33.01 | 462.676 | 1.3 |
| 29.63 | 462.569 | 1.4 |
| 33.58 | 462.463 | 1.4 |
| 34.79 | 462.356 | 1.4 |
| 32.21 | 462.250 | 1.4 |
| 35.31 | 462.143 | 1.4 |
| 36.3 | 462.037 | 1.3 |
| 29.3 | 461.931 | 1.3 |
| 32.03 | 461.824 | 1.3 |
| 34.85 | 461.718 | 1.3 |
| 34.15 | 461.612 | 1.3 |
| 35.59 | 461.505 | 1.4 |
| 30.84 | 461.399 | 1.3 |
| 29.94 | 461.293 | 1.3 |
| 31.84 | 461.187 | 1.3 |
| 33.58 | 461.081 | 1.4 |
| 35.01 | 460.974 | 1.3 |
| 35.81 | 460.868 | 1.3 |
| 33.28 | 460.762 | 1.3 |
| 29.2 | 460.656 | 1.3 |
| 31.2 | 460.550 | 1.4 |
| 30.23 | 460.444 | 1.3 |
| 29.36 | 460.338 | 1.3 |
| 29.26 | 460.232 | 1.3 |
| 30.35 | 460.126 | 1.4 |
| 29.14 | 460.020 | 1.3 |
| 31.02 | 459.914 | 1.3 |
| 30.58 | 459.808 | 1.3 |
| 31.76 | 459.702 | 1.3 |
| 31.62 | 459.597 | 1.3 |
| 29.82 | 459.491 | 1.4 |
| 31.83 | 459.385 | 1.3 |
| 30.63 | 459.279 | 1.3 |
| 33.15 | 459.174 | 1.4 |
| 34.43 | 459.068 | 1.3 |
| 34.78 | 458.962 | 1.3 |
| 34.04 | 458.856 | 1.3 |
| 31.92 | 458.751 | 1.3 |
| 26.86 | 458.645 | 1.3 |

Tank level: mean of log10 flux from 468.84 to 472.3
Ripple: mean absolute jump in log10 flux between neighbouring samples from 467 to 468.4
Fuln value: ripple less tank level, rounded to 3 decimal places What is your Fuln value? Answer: -1.466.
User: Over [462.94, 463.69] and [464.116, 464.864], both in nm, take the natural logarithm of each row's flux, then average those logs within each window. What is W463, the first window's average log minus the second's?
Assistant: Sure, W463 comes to 0.13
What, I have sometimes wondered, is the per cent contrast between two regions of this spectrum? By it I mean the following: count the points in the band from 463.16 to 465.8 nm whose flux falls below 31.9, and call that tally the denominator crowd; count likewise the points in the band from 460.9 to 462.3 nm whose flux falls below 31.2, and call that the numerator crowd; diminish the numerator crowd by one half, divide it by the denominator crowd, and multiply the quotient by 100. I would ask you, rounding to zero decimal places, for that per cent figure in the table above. 14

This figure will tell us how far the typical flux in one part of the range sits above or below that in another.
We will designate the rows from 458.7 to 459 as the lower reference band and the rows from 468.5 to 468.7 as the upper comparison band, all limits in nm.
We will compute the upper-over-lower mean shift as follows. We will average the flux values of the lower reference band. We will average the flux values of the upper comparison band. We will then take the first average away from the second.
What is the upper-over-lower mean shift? -1.5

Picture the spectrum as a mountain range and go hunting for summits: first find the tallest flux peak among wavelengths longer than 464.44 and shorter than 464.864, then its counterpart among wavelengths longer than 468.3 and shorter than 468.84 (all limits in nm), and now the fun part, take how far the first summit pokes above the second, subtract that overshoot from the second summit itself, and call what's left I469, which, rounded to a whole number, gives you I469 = 38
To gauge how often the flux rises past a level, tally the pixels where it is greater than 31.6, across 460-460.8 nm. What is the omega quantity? 1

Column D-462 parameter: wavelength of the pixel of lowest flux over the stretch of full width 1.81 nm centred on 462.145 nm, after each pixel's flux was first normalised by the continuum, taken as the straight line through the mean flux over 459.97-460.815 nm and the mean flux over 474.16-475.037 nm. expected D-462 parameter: 461.931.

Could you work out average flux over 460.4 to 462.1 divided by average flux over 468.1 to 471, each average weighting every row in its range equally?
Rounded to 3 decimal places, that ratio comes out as 1.067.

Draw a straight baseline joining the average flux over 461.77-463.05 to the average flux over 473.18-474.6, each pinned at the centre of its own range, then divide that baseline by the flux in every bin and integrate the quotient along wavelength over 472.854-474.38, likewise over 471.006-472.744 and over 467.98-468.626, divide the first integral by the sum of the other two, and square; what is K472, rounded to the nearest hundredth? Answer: 0.45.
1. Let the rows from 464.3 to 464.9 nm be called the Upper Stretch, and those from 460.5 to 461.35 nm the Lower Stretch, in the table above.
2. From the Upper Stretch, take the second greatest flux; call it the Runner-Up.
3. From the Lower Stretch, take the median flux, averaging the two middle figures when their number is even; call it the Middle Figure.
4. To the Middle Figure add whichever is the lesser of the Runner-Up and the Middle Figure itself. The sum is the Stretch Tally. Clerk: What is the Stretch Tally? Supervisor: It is 62.7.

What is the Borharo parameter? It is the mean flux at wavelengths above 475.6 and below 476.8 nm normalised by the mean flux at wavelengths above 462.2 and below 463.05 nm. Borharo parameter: 0.87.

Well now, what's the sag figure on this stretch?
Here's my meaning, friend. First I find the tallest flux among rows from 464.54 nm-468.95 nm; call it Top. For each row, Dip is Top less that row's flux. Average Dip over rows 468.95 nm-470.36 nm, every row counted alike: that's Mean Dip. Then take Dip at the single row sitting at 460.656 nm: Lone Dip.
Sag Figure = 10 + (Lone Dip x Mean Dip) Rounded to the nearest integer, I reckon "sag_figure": 81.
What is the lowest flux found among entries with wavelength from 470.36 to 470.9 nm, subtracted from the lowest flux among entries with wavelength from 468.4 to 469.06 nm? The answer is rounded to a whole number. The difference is 4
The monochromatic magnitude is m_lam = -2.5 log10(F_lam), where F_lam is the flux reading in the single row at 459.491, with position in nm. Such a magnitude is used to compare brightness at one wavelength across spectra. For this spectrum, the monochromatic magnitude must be -3.69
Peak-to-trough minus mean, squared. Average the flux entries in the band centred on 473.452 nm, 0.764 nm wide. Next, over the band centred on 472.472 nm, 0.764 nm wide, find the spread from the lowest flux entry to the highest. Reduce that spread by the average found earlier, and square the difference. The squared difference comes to 473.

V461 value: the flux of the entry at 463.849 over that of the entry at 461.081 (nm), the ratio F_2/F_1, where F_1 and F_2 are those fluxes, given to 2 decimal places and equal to 0.92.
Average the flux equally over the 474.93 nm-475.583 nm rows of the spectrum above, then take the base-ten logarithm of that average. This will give 1.49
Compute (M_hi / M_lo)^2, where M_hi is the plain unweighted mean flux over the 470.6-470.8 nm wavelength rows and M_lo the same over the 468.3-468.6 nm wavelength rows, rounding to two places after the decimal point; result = 0.75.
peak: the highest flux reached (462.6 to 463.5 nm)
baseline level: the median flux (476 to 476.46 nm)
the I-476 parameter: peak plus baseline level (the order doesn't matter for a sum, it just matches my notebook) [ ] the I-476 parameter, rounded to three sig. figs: 63.5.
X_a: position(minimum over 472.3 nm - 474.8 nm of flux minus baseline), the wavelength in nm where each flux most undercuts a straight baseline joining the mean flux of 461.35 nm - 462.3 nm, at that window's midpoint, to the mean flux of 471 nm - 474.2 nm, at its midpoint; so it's 472.908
